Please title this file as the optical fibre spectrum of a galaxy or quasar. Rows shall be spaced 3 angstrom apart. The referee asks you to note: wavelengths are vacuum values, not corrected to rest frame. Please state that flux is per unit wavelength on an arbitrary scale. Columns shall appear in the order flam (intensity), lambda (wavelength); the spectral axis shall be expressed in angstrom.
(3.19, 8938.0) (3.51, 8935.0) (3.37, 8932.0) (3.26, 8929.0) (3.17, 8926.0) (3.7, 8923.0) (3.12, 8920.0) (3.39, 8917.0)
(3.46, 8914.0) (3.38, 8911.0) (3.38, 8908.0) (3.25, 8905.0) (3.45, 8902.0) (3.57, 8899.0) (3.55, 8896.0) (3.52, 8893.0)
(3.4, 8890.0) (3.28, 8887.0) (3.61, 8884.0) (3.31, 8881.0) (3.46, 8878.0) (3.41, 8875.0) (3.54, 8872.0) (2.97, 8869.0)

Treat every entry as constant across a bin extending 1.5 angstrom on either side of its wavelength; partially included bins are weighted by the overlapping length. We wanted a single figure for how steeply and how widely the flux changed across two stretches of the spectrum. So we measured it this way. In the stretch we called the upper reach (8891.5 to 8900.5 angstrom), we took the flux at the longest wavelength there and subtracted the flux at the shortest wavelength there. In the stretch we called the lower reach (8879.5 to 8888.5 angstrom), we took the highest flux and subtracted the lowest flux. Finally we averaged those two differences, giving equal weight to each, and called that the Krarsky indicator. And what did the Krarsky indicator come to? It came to 0.19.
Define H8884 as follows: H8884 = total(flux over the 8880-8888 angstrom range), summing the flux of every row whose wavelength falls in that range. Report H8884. 10.2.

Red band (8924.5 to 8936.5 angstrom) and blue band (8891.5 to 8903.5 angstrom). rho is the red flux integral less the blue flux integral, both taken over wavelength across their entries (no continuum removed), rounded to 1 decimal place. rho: -2.3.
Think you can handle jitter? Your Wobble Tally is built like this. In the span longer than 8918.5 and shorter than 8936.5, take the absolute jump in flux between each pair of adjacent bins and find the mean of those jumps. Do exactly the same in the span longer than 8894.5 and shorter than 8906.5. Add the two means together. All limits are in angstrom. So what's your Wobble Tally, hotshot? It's 0.40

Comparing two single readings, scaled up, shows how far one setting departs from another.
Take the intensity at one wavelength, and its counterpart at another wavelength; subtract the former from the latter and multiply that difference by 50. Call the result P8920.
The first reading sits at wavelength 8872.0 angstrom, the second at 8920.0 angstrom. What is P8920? -21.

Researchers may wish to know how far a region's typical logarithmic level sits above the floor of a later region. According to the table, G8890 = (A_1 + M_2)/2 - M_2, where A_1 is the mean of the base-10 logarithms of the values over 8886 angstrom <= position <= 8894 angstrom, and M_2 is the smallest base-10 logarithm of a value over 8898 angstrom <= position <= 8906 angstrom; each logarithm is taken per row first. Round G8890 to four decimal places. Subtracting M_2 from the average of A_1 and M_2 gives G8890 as 0.0097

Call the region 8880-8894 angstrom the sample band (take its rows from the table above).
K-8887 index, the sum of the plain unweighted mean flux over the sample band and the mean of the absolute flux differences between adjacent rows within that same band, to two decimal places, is 3.64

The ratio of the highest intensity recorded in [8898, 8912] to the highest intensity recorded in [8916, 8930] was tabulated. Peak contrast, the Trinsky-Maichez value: 0.96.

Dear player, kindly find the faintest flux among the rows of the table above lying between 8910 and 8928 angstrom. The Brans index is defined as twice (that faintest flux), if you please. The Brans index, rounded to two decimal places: 6.24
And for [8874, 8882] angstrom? 6.62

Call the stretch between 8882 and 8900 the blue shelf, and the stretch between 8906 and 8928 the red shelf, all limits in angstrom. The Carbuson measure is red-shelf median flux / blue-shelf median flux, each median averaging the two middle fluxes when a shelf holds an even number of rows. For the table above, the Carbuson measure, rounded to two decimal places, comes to 0.96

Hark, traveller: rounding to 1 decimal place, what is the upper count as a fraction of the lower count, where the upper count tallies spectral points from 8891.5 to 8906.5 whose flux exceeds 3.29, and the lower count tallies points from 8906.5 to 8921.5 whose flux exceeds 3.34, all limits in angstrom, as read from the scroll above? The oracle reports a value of 1.0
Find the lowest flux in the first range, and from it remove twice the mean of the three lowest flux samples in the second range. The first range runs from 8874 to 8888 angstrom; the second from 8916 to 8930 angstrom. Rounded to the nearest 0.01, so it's -3.09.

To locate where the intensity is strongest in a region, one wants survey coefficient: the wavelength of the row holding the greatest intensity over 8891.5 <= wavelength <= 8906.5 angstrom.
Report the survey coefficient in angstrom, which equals 8899.0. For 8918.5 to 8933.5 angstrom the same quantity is 8923.0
